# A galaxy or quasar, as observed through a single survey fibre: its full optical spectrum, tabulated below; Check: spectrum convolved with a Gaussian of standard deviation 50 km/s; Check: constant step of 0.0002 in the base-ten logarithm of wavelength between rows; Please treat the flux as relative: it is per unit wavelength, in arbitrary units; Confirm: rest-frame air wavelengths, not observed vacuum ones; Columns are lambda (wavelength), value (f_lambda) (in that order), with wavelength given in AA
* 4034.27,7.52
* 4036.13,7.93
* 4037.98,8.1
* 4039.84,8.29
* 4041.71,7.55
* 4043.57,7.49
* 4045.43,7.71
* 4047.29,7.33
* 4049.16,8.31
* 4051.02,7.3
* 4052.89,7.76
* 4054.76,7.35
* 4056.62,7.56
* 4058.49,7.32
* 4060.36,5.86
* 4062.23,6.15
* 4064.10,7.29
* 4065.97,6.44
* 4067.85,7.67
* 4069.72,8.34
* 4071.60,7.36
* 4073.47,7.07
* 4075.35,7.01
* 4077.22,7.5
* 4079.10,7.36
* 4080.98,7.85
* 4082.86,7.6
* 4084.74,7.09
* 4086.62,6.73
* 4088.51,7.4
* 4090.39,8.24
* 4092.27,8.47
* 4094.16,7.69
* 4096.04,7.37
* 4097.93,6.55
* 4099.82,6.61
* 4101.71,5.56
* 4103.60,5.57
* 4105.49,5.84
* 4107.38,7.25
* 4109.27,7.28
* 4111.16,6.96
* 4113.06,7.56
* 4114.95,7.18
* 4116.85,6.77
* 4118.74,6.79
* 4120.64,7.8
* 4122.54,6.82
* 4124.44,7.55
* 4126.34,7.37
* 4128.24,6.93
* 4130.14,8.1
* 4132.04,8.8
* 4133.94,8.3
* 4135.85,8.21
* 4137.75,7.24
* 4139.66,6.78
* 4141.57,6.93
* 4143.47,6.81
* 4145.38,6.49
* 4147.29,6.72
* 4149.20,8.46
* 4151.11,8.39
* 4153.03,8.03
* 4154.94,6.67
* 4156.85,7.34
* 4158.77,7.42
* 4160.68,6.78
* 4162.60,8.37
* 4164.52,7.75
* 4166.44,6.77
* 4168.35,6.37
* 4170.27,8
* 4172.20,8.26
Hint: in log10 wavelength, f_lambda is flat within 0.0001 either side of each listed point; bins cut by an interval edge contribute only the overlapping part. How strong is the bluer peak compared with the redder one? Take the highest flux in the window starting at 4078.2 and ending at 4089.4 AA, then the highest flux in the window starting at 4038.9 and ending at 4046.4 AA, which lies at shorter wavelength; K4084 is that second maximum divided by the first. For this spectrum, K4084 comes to 1.056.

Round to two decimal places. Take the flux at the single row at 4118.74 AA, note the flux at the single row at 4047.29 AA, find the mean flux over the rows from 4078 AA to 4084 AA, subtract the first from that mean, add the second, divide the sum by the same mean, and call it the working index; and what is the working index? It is 1.07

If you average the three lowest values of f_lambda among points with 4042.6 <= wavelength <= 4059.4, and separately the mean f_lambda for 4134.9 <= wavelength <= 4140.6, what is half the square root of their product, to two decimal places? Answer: 3.68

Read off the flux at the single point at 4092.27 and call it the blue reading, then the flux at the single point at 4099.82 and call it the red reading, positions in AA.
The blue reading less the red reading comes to 1.9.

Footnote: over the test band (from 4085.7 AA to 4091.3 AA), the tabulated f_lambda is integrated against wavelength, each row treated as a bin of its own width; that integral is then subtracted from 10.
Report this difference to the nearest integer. -32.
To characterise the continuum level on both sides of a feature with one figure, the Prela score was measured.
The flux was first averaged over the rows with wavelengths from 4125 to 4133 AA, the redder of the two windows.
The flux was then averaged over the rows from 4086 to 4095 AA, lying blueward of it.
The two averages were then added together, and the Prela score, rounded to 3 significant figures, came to 15.5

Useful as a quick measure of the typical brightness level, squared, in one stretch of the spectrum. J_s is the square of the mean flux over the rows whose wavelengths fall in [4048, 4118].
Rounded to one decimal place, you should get 51.4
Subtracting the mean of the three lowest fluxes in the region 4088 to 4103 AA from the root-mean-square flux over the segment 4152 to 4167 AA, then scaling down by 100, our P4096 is 0.012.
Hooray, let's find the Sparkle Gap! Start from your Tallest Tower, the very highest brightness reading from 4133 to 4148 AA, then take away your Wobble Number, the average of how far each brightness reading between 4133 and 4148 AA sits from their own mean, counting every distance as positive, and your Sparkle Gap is 7.8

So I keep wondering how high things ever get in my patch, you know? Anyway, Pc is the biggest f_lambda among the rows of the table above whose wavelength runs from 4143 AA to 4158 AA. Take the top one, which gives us 8.46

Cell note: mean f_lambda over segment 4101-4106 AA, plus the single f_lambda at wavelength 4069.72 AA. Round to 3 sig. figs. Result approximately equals 14.0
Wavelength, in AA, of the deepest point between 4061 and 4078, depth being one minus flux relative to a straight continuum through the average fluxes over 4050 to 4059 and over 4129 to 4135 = 4062.23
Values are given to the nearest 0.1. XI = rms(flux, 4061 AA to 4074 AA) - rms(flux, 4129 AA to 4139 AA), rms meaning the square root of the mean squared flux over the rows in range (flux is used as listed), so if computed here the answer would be -0.9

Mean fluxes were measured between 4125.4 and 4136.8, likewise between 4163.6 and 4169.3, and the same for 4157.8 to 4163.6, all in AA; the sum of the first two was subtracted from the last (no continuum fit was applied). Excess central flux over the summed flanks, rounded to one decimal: -7.4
